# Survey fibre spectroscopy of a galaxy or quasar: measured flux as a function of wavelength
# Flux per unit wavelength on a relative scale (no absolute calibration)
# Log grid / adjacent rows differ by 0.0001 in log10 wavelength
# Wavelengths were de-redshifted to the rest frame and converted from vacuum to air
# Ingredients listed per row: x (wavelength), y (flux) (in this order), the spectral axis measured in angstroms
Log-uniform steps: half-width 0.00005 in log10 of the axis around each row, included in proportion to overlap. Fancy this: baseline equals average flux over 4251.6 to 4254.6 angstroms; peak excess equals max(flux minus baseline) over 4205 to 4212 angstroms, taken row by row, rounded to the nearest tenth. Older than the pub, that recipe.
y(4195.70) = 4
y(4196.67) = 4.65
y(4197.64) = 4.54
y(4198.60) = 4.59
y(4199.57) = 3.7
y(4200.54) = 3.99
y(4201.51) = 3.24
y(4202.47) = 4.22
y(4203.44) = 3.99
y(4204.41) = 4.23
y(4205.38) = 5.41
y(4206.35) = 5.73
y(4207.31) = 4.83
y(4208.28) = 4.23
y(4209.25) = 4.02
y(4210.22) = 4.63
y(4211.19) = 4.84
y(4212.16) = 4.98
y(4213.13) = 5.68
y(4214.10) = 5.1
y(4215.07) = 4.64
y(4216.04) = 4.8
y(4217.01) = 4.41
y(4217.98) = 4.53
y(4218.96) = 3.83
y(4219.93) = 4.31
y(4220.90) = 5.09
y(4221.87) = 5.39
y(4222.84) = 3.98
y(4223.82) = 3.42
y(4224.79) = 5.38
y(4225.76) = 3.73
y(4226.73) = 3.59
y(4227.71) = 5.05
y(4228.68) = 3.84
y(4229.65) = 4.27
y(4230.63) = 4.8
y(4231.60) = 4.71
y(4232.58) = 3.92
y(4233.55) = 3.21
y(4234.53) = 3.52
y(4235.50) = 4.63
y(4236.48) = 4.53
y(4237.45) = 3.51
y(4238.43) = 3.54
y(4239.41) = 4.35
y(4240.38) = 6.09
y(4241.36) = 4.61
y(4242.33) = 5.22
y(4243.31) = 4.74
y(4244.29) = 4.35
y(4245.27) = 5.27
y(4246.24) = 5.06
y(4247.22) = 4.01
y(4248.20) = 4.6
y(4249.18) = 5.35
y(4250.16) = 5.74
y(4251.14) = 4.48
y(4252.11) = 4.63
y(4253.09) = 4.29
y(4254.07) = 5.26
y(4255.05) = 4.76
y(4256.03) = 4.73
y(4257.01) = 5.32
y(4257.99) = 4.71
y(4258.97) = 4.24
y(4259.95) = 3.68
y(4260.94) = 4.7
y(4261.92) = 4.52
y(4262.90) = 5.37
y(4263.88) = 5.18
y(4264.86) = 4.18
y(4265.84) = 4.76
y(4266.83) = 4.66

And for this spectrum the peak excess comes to 1.0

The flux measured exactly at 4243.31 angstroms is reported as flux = 4.74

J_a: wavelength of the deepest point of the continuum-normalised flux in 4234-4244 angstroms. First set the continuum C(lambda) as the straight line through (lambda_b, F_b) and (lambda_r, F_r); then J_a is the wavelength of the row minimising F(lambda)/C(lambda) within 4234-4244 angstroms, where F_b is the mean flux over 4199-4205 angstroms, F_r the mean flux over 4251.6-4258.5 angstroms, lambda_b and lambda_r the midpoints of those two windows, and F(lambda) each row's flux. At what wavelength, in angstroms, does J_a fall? 4237.45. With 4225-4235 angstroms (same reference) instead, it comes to 4233.55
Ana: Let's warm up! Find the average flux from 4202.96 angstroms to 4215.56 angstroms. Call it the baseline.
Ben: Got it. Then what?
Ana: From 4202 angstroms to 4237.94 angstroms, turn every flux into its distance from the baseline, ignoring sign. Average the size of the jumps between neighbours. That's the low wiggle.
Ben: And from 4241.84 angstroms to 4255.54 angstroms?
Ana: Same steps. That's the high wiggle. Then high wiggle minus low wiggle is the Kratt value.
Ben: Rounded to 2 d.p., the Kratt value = -0.10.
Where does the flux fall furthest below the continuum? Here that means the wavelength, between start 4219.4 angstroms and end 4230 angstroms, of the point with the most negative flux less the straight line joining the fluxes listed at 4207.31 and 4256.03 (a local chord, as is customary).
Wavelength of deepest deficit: 4223.82 angstroms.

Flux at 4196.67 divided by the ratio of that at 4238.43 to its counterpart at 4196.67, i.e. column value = 6.1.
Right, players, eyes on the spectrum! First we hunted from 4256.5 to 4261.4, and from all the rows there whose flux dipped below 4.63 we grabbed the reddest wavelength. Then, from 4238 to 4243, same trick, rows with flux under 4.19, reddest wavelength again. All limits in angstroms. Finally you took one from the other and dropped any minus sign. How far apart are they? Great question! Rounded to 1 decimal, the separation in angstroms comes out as 21.5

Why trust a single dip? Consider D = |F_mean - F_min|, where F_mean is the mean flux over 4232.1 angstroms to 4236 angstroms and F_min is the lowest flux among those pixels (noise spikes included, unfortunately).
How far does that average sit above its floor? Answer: 0.61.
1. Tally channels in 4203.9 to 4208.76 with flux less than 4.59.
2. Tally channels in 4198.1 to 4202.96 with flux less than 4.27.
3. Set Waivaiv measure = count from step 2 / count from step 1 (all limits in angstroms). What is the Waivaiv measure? 2.00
